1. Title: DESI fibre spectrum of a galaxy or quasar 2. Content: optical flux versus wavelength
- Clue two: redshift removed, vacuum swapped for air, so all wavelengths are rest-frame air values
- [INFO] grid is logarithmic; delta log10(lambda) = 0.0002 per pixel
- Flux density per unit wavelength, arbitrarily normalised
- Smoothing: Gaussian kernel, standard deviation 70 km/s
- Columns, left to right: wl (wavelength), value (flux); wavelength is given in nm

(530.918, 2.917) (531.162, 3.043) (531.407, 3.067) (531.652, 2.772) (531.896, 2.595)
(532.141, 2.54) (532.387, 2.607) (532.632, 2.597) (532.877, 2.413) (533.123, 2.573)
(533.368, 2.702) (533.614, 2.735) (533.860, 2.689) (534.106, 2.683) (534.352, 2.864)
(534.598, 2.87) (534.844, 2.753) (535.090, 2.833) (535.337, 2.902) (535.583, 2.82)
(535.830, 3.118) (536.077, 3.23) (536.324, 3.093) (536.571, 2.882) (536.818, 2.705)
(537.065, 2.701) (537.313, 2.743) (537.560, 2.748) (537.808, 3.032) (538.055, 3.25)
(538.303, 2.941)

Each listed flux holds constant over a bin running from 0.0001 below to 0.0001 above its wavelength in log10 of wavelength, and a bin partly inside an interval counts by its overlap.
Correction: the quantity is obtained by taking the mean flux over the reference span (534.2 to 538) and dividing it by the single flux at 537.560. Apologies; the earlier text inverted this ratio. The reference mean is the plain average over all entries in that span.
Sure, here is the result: 1.05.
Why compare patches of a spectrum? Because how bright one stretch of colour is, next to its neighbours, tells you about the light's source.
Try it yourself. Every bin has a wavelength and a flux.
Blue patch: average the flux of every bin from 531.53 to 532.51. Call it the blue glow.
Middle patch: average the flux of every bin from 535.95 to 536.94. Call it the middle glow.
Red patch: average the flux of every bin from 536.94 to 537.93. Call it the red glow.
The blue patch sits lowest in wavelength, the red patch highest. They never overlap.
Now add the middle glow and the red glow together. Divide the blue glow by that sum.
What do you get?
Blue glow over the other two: 0.45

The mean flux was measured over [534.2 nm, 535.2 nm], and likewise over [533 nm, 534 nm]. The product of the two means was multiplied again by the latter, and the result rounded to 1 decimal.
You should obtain 20.2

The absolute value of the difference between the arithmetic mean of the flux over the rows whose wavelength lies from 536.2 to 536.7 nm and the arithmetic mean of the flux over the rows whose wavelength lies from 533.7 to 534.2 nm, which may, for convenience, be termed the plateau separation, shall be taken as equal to 0.30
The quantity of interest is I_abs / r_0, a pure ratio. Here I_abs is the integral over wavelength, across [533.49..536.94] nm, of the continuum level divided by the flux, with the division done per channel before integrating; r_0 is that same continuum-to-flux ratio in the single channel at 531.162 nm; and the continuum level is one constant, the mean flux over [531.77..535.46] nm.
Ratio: 3.7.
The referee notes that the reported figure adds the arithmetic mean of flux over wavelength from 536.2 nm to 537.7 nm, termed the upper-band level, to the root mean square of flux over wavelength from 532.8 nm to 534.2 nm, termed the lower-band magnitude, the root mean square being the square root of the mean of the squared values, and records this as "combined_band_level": 5.45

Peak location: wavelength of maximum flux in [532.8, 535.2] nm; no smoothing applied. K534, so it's 534.598 nm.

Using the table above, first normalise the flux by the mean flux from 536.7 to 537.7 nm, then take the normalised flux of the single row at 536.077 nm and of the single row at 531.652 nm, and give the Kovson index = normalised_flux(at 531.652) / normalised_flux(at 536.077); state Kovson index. 0.86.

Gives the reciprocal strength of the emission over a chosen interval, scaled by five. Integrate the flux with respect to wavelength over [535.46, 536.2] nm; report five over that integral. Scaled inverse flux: 2.21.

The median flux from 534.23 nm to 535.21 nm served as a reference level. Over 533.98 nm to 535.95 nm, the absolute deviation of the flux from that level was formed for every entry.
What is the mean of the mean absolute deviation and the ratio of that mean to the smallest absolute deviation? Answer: 2.7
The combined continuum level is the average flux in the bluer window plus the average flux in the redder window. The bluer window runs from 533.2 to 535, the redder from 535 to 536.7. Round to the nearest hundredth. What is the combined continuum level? 5.74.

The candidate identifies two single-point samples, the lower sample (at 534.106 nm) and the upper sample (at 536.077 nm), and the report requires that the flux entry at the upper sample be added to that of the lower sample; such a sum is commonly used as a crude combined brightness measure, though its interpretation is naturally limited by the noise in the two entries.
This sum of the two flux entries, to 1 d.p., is 5.9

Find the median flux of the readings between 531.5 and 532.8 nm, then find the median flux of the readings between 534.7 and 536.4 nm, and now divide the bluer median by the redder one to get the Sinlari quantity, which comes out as 0.89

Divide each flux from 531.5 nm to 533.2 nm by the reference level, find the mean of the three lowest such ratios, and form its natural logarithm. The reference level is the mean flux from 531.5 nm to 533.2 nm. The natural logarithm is -0.03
